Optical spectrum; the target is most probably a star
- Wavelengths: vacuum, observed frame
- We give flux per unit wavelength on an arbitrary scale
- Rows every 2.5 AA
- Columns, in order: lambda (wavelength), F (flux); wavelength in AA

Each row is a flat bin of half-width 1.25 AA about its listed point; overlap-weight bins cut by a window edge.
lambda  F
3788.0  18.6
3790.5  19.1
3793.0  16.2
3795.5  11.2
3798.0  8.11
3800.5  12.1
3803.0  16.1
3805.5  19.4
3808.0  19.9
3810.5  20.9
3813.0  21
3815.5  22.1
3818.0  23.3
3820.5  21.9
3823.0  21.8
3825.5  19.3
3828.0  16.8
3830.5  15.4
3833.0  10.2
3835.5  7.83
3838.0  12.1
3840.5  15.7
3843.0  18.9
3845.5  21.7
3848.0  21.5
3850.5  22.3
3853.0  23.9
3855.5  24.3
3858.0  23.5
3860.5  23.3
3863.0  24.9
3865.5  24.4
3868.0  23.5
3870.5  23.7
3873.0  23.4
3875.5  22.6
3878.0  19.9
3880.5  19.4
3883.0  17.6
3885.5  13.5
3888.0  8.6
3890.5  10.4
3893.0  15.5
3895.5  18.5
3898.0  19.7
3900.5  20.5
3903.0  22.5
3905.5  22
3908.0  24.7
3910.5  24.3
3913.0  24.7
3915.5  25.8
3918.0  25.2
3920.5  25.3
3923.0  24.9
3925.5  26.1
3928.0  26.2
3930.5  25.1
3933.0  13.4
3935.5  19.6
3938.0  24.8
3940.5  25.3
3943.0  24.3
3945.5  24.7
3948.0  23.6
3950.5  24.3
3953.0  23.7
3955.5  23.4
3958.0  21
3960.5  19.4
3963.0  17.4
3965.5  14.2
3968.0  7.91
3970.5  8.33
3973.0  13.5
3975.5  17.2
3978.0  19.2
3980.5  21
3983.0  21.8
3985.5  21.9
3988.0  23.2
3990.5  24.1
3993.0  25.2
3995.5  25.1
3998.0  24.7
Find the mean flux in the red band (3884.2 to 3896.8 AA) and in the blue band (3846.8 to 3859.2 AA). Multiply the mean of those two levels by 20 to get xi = 364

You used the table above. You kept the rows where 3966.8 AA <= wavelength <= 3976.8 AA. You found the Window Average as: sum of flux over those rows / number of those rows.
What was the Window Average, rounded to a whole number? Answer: 12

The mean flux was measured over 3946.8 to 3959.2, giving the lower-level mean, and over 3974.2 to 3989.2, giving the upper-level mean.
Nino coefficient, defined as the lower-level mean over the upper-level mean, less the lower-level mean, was -22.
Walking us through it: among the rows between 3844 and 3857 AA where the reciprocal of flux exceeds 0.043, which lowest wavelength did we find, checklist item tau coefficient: 3845.5 AA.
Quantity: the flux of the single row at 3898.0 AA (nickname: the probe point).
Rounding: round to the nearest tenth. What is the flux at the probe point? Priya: 19.7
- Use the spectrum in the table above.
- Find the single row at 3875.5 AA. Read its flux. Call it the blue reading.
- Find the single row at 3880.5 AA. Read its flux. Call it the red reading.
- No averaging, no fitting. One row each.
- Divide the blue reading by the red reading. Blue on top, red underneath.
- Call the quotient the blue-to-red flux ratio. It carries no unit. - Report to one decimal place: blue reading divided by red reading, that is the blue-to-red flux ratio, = 1.2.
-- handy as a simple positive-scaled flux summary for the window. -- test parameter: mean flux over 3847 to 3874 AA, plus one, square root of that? 4.95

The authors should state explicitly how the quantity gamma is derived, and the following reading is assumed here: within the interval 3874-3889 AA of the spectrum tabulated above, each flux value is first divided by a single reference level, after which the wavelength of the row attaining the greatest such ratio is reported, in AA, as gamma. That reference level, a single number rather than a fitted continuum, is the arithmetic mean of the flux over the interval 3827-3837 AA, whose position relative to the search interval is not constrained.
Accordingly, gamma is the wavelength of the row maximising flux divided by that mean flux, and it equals 3875.5 AA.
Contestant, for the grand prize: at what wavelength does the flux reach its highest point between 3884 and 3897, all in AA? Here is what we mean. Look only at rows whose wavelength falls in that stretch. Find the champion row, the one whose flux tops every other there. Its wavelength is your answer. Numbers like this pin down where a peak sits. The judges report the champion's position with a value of 3895.5 AA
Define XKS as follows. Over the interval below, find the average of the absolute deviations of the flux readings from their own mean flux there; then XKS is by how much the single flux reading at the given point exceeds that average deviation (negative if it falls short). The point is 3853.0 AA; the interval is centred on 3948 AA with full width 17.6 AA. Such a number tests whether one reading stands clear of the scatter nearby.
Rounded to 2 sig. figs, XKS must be 23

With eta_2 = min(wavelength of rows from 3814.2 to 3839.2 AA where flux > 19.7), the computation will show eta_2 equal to 3815.5 AA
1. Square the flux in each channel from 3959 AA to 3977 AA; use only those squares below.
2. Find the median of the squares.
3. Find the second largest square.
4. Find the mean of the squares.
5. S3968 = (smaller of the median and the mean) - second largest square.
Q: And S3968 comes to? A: -101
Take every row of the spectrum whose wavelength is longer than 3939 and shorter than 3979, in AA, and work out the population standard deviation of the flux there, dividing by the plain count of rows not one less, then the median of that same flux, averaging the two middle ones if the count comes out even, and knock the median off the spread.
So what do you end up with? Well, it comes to -14.7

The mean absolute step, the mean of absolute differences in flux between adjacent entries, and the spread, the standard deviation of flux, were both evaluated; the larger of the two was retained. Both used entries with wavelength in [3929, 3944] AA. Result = 4.92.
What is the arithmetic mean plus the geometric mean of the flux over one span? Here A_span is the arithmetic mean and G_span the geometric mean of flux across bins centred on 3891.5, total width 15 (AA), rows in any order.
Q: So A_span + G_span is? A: 28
